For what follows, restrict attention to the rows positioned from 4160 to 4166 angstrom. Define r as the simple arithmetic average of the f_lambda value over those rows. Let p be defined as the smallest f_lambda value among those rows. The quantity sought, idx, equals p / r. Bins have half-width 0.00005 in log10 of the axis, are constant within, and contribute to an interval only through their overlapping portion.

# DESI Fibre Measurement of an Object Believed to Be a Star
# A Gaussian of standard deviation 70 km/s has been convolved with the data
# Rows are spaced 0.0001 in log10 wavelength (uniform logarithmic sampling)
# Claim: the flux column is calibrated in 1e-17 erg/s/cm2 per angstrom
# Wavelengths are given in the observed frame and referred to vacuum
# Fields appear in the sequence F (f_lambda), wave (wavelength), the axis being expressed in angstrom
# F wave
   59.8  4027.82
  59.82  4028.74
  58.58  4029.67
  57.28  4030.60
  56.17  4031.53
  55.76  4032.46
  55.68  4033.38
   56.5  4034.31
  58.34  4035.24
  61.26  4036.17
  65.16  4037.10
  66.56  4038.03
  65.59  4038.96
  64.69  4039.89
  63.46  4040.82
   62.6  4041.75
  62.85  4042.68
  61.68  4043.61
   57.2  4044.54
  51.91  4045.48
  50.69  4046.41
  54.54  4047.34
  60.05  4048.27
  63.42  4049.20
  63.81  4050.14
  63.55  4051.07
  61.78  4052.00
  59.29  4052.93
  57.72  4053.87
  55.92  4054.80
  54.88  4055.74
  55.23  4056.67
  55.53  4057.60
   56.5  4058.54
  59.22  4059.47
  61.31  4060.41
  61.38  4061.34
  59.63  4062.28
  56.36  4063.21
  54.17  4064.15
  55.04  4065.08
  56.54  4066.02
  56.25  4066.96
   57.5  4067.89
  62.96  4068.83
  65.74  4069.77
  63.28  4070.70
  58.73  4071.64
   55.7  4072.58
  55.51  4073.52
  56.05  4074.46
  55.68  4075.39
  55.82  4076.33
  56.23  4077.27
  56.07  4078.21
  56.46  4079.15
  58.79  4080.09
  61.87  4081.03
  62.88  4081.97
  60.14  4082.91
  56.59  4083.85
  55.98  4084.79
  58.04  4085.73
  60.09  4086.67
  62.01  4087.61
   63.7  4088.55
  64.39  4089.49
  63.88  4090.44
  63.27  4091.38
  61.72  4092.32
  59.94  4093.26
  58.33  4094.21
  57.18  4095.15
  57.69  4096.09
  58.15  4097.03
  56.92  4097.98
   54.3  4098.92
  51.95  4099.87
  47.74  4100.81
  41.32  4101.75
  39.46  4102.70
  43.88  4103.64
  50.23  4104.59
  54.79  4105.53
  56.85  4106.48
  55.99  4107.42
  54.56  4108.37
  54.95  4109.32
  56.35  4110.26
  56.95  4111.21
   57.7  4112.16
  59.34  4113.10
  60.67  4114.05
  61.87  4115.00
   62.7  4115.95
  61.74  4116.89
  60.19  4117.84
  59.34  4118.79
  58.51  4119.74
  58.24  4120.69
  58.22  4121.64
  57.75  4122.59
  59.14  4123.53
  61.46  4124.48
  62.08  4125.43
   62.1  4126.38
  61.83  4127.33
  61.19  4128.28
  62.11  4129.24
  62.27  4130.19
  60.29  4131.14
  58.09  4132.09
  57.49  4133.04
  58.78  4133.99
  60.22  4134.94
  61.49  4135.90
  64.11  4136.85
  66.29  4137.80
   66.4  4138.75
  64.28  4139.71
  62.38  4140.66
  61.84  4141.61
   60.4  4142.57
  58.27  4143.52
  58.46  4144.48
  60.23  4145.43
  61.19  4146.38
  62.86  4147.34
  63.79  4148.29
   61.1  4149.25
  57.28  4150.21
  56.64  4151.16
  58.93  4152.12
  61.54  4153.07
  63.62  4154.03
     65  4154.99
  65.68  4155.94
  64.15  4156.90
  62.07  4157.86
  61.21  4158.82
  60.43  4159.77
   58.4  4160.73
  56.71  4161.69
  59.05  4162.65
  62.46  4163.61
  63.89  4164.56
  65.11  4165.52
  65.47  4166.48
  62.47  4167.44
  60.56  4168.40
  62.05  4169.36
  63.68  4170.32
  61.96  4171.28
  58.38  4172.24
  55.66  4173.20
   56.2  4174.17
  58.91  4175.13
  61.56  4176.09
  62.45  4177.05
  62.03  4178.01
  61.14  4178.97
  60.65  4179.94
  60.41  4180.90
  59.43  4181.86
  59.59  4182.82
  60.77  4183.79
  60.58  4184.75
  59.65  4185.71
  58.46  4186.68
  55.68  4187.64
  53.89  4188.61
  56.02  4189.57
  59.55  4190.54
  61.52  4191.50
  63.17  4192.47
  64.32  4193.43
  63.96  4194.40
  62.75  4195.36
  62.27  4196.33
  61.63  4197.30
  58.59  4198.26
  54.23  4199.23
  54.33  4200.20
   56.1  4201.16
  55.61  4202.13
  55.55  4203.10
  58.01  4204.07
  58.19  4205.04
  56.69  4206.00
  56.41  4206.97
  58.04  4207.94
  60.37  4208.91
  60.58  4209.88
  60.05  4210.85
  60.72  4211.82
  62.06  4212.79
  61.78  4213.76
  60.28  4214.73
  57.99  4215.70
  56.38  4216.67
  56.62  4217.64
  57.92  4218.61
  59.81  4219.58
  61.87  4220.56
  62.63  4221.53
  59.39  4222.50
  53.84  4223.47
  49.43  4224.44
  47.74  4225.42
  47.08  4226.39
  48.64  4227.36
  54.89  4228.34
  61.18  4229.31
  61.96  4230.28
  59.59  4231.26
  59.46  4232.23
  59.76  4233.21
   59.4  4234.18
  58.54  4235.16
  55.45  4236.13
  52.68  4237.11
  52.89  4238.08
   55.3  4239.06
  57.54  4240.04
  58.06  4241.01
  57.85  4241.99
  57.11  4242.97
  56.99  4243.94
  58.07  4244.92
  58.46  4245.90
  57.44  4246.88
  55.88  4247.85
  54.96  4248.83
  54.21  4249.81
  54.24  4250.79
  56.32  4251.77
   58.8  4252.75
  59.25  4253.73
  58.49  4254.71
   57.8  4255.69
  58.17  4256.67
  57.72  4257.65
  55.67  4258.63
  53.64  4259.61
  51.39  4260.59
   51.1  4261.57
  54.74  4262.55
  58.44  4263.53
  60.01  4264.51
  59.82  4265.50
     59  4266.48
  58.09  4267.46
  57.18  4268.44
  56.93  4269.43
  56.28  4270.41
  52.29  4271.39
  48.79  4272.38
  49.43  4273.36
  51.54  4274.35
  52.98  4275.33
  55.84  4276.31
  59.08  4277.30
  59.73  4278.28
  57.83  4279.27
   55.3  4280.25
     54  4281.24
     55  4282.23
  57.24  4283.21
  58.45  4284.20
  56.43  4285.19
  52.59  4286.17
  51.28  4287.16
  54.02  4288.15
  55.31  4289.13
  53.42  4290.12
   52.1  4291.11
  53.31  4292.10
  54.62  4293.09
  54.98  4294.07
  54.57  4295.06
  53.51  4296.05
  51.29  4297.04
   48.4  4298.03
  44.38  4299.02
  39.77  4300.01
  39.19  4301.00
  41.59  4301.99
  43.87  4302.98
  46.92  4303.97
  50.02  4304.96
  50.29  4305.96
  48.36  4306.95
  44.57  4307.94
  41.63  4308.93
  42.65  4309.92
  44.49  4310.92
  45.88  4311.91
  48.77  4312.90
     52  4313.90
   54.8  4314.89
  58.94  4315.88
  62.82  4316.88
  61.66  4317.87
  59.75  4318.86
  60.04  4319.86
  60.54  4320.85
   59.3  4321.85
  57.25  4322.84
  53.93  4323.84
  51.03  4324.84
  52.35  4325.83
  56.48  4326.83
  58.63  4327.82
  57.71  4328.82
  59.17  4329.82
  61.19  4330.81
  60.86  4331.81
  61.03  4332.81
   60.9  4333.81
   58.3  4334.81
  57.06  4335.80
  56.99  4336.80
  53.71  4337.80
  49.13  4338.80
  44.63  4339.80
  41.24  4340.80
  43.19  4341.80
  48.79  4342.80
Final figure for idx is 0.931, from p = 56.71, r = 61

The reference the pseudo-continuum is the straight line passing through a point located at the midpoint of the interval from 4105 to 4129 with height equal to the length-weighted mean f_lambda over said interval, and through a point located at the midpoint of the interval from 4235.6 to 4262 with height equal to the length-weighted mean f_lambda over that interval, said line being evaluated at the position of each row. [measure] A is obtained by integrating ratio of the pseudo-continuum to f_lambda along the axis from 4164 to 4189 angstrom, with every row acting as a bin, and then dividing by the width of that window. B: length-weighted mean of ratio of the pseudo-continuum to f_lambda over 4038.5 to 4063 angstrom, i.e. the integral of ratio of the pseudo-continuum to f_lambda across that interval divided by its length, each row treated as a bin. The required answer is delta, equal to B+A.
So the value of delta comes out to 1.98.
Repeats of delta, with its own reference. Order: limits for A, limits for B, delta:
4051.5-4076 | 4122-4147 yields 2.00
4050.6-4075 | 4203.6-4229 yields 2.03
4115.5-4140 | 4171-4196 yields 1.93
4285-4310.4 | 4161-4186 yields 2.09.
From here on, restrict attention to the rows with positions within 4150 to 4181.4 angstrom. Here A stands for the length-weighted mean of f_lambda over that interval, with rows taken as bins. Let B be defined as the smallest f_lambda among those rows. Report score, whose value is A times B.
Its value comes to 3402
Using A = 61.1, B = 55.66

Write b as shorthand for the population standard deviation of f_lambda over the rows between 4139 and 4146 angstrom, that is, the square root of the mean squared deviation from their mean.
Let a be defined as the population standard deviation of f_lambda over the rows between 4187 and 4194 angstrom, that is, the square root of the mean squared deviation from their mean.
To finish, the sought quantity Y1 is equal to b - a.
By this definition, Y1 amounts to -1.7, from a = 3.7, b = 2.0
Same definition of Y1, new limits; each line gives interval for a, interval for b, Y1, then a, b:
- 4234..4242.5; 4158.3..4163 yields -0.7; 2.3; 1.6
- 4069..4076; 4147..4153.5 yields -1.3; 3.9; 2.5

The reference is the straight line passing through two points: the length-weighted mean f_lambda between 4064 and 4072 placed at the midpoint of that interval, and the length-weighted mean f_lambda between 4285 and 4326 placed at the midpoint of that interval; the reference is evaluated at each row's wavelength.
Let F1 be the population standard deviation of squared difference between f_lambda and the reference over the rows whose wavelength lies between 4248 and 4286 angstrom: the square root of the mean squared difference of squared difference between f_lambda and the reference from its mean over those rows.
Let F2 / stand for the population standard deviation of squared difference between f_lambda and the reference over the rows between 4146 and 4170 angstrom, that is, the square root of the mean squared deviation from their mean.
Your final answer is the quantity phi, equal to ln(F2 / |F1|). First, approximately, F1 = 16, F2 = 28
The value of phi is 0.5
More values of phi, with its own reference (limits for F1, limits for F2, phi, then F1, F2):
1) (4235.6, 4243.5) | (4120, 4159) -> 1.2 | 8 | 26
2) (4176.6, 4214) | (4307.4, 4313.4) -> 0.2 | 23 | 29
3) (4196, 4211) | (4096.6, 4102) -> 1.8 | 17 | 99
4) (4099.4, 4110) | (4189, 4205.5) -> -1.4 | 117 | 29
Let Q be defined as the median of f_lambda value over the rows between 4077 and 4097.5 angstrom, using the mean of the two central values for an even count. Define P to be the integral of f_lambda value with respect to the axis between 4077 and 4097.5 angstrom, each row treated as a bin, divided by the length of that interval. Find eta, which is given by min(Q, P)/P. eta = 0.99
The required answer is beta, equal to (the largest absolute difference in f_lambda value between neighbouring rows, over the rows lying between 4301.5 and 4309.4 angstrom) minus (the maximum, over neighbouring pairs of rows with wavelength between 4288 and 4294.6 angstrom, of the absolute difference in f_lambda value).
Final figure 1.9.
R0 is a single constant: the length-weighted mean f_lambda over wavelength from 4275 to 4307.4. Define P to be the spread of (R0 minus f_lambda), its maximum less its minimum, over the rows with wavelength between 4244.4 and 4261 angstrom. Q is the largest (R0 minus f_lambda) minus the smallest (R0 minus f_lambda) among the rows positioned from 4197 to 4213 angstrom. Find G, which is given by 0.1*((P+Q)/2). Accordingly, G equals 0.78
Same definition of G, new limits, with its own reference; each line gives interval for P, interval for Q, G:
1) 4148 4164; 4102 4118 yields 1.61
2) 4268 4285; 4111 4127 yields 0.83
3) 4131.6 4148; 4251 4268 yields 0.89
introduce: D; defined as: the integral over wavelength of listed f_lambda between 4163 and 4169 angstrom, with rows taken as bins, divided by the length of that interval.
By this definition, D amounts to 63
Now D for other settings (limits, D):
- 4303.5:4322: 52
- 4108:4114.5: 57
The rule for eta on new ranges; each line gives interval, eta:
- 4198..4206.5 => 1.00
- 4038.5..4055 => 1.00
